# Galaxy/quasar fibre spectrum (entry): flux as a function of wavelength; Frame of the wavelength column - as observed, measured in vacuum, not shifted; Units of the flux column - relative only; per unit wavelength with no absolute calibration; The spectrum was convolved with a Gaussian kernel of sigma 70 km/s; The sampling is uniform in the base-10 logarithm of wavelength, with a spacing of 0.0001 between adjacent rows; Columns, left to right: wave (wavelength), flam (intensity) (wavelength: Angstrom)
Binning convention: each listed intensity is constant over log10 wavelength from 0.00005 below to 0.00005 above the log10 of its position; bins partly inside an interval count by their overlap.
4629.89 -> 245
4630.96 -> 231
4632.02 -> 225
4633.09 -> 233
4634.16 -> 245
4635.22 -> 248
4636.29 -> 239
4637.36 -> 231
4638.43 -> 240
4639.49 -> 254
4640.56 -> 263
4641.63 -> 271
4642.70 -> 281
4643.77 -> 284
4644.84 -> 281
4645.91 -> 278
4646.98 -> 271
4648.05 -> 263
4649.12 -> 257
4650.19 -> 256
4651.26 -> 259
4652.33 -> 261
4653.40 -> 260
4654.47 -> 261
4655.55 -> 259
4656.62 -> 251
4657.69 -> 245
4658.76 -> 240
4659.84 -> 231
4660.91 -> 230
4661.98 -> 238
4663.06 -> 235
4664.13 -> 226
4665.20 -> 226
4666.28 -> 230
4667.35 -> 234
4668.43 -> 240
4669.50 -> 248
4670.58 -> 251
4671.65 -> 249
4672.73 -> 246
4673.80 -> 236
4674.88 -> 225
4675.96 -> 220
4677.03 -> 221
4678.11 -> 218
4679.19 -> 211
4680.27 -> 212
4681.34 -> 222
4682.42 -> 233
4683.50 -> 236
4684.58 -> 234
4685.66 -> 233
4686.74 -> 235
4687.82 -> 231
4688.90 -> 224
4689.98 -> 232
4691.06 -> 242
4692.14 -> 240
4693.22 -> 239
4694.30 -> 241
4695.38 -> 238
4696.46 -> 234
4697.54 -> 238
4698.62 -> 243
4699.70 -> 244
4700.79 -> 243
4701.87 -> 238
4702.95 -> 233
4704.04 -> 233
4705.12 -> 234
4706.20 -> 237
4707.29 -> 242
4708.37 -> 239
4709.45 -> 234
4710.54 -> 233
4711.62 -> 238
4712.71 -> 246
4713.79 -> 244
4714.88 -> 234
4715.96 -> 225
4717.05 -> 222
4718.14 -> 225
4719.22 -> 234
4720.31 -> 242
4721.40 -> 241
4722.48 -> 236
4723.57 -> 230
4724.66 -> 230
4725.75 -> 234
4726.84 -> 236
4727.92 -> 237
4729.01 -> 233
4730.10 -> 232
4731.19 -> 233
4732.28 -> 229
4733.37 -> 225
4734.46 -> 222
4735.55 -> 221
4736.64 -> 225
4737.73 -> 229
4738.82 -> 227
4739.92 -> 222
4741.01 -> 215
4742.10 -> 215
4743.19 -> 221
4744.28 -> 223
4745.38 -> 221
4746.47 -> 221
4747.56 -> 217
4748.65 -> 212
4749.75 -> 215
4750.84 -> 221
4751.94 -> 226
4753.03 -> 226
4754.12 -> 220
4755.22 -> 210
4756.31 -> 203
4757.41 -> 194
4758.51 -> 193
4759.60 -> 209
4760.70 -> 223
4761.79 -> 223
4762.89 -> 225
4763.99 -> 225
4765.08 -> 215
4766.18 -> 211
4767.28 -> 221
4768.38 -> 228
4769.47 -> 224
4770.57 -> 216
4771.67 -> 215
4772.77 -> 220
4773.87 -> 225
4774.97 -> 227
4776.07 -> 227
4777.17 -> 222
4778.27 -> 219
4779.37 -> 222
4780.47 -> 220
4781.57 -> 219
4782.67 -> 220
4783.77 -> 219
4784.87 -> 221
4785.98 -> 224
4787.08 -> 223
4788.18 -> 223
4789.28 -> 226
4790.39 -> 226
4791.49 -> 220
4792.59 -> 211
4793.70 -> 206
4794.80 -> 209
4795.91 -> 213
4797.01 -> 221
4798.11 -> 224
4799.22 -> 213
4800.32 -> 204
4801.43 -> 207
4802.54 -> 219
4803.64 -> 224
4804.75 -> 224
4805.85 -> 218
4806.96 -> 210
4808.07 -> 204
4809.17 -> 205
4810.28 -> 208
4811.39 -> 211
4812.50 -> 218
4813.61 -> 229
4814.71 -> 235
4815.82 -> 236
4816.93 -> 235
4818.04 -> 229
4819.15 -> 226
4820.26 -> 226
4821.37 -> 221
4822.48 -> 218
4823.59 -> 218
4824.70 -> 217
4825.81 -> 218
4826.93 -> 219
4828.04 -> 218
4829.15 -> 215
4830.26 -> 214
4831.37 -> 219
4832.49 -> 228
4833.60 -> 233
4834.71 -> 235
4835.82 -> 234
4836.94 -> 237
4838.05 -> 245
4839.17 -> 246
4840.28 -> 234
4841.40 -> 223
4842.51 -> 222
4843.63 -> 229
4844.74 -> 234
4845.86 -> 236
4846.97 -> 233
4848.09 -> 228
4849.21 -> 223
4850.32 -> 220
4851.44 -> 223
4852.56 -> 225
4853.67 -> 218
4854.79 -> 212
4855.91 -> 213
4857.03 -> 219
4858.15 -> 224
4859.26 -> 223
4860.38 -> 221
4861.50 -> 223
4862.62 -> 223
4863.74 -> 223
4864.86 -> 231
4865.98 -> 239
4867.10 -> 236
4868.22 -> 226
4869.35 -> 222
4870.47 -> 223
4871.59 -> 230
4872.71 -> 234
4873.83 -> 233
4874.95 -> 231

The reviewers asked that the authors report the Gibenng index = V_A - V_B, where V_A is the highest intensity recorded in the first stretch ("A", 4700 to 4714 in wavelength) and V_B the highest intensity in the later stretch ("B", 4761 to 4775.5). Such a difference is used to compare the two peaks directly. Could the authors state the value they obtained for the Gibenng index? 18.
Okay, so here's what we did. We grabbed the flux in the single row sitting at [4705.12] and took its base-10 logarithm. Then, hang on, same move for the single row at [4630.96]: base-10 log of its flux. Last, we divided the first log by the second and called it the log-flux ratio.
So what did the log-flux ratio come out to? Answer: 1.00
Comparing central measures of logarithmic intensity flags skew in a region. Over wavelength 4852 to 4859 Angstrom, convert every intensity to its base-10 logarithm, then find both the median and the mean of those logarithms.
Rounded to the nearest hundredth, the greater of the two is 2.34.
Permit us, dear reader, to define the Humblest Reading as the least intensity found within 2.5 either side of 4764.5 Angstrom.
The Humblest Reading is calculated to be 211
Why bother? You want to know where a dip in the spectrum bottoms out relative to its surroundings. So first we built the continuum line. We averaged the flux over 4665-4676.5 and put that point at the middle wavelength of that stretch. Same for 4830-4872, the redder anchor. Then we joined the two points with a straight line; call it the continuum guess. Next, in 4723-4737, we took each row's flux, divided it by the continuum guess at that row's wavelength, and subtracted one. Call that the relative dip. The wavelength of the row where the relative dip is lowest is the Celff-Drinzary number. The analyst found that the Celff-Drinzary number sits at 4735.55 Angstrom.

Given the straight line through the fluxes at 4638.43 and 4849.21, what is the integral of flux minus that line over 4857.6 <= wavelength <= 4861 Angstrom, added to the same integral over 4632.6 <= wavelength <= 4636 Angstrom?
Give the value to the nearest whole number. 7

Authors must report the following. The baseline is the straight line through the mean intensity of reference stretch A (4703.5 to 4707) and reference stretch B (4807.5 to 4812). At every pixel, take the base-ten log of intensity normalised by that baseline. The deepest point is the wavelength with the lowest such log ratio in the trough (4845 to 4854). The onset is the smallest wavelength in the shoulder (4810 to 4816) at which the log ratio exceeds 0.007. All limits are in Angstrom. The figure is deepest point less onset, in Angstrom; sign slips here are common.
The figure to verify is 42.3 Angstrom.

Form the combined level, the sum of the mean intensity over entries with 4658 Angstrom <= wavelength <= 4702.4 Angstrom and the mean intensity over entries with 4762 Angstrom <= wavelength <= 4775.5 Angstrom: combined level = 455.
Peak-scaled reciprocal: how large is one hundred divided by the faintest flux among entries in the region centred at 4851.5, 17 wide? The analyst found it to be 0.472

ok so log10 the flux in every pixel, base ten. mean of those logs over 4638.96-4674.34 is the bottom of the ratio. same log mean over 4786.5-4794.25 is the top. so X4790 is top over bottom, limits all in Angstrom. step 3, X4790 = 0.975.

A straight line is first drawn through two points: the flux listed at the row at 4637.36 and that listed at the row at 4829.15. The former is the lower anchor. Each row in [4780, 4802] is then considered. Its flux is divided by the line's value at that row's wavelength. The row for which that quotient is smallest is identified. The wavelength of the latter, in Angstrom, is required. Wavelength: 4800.32 Angstrom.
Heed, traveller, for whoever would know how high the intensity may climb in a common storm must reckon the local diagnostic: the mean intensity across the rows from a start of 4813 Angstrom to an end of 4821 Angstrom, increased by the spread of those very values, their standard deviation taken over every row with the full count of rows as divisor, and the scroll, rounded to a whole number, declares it 235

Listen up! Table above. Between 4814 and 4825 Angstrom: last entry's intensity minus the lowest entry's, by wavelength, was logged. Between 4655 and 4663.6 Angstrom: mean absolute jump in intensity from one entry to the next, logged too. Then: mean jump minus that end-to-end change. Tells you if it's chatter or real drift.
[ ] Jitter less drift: 24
